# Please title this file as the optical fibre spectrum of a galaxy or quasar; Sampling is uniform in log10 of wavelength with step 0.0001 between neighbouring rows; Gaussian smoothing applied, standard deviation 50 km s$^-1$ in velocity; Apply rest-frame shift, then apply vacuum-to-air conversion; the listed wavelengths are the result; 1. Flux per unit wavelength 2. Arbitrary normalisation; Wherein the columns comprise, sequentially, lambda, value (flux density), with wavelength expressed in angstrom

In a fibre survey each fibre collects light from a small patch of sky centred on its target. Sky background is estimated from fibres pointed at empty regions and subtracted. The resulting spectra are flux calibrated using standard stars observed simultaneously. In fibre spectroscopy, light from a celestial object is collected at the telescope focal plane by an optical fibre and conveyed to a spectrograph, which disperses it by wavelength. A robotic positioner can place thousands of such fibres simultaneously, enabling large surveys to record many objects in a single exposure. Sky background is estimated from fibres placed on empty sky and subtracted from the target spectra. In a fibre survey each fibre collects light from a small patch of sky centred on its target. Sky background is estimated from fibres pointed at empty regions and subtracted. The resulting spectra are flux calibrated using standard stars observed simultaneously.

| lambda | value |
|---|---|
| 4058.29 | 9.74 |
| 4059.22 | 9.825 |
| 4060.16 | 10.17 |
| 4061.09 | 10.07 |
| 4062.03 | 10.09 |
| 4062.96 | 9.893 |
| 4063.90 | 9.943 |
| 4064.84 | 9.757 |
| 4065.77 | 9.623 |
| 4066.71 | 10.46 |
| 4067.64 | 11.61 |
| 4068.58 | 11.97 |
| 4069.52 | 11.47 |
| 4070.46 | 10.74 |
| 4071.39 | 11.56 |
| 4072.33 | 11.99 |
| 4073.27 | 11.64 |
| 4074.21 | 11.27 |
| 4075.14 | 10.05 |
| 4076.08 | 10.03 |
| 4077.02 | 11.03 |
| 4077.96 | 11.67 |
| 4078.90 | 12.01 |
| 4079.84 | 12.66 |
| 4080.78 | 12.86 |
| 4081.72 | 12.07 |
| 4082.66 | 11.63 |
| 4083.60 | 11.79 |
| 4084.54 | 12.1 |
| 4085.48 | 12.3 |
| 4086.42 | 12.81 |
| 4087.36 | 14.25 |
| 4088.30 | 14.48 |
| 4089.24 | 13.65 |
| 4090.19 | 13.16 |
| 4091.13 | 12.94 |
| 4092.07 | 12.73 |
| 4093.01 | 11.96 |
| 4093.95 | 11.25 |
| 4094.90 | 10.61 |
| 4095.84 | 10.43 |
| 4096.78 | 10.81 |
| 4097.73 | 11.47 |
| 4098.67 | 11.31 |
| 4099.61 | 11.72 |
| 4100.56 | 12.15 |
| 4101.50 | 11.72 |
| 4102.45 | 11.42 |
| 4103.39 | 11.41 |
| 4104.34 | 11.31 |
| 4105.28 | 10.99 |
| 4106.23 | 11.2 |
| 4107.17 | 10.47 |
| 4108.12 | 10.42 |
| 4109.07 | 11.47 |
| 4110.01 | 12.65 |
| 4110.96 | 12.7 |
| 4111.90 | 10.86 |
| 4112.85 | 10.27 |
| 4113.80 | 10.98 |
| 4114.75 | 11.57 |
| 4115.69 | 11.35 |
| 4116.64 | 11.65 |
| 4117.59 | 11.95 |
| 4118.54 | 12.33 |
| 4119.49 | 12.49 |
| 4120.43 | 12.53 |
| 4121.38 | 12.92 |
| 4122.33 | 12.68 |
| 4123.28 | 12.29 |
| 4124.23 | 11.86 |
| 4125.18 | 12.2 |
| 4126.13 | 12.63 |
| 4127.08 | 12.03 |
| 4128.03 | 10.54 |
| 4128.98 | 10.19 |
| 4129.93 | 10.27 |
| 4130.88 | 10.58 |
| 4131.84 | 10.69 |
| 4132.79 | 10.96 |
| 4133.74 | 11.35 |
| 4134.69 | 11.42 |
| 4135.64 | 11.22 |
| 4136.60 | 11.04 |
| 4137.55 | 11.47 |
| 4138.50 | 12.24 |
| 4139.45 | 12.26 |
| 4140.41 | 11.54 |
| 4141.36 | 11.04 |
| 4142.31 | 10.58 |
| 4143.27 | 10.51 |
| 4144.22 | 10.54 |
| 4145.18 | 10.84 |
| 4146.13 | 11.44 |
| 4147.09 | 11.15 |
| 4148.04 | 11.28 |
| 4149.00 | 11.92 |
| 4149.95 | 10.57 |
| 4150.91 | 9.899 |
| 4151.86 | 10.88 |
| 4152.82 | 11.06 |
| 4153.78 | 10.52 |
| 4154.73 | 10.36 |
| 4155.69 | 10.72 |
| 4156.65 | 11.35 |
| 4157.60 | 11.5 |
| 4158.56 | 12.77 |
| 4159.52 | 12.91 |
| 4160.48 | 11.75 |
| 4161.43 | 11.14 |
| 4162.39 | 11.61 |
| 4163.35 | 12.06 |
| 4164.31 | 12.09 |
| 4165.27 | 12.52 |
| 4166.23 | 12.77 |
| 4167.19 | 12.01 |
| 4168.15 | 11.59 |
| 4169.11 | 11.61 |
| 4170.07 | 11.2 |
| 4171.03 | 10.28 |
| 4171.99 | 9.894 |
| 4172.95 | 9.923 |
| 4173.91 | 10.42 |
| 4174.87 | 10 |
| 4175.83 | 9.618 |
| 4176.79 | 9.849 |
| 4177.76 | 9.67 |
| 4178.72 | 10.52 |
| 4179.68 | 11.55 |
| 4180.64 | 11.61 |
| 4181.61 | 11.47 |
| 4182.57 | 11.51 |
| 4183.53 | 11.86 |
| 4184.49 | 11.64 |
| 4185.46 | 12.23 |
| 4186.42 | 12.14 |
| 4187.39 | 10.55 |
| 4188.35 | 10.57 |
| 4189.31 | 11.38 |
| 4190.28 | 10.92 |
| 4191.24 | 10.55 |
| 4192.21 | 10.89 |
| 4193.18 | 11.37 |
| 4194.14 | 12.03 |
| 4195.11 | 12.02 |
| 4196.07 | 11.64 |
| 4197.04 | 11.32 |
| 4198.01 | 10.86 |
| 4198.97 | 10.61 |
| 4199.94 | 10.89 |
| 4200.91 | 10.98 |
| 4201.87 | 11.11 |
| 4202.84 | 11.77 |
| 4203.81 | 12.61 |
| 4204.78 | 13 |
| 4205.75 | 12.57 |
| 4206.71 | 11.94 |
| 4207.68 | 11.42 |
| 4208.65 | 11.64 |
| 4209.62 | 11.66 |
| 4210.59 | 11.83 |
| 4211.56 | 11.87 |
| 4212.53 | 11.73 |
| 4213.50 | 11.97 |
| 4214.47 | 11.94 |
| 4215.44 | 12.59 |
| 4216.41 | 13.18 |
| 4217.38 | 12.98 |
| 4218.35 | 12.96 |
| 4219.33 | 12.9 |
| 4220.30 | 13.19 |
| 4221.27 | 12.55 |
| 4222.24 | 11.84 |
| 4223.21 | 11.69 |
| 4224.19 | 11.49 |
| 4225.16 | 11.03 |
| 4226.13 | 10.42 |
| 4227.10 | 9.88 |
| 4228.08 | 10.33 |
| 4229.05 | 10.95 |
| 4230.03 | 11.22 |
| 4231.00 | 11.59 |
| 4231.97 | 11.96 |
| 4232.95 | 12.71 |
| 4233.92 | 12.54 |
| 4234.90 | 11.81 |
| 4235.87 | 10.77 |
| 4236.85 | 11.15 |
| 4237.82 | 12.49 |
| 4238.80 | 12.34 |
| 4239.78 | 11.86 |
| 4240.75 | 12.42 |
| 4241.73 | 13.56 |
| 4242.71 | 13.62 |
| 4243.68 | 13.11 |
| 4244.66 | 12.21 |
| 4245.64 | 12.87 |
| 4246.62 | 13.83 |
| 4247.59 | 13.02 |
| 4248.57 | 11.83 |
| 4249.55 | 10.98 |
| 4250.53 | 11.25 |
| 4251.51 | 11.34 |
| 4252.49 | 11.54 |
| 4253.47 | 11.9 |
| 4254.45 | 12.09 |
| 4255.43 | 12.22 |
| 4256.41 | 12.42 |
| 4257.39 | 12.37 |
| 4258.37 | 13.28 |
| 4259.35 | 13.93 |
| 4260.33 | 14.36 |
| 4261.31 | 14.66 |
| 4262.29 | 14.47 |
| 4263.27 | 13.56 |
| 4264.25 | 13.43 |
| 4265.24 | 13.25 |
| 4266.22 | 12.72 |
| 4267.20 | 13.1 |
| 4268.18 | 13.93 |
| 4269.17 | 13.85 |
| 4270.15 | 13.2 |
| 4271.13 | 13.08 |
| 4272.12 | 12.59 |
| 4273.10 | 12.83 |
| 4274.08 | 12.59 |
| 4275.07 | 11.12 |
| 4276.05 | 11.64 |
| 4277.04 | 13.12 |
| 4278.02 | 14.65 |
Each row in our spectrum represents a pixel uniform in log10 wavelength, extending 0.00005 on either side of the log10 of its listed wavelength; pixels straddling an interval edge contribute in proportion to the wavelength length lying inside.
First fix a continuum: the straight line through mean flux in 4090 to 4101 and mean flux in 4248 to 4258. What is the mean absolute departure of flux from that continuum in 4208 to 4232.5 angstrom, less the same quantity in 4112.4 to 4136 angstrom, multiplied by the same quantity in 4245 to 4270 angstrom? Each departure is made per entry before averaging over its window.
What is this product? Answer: -0.08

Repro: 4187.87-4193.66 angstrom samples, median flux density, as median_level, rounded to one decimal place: 10.9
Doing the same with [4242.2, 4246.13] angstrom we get 13.0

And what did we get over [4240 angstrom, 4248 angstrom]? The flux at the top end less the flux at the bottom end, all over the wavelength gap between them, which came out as 0.09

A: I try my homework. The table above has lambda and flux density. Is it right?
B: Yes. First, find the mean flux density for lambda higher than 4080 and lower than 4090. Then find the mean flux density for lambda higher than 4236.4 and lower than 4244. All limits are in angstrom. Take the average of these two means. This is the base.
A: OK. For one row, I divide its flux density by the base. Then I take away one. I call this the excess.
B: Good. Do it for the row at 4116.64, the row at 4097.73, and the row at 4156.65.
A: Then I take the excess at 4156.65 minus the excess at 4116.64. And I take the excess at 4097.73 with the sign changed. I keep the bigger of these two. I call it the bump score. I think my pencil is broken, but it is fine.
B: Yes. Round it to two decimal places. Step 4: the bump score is 0.10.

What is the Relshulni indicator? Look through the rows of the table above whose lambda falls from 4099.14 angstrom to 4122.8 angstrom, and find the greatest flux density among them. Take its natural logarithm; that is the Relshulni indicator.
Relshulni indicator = 2.56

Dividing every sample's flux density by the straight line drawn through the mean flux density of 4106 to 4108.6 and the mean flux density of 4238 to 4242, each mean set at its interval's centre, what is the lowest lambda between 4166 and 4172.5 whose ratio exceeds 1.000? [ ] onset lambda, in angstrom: 4166.23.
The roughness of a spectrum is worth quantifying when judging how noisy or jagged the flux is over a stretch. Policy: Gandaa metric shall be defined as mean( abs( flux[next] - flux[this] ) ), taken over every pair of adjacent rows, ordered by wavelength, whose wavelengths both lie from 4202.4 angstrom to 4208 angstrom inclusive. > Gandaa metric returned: 0.56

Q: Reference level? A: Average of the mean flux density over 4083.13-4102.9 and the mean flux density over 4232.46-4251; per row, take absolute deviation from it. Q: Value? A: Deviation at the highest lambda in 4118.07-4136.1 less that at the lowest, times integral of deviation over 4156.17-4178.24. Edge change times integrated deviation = 24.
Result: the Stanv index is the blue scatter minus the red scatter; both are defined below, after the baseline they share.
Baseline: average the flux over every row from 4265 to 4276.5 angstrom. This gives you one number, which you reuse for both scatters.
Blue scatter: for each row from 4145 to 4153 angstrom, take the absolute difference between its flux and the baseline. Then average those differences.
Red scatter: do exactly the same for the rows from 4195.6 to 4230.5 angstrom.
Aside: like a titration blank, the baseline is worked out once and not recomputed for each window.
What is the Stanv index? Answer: 0.66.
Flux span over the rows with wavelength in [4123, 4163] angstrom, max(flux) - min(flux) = 3.0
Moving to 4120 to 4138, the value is 2.7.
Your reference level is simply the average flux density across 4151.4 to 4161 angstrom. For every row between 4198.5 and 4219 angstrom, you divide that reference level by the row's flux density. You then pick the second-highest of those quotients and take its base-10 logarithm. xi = 0.019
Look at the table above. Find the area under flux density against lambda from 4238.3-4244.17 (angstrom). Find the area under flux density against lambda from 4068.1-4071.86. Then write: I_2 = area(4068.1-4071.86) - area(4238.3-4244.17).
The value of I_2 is -32.2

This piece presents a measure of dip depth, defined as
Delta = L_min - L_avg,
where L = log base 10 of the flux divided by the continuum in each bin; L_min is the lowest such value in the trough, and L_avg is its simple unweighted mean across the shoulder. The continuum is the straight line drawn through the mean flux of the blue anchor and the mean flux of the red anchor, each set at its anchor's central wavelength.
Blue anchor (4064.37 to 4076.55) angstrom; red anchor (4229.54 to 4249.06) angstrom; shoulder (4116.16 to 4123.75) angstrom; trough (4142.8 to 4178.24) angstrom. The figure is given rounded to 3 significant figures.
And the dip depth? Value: -0.126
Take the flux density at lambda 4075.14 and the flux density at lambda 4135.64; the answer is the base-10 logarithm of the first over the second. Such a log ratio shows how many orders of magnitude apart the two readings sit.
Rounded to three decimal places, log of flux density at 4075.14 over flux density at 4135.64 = -0.048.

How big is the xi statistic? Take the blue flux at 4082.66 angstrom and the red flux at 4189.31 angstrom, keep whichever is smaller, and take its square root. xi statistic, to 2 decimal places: 3.37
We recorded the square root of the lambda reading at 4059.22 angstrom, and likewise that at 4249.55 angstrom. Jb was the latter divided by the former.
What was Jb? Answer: 1.06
